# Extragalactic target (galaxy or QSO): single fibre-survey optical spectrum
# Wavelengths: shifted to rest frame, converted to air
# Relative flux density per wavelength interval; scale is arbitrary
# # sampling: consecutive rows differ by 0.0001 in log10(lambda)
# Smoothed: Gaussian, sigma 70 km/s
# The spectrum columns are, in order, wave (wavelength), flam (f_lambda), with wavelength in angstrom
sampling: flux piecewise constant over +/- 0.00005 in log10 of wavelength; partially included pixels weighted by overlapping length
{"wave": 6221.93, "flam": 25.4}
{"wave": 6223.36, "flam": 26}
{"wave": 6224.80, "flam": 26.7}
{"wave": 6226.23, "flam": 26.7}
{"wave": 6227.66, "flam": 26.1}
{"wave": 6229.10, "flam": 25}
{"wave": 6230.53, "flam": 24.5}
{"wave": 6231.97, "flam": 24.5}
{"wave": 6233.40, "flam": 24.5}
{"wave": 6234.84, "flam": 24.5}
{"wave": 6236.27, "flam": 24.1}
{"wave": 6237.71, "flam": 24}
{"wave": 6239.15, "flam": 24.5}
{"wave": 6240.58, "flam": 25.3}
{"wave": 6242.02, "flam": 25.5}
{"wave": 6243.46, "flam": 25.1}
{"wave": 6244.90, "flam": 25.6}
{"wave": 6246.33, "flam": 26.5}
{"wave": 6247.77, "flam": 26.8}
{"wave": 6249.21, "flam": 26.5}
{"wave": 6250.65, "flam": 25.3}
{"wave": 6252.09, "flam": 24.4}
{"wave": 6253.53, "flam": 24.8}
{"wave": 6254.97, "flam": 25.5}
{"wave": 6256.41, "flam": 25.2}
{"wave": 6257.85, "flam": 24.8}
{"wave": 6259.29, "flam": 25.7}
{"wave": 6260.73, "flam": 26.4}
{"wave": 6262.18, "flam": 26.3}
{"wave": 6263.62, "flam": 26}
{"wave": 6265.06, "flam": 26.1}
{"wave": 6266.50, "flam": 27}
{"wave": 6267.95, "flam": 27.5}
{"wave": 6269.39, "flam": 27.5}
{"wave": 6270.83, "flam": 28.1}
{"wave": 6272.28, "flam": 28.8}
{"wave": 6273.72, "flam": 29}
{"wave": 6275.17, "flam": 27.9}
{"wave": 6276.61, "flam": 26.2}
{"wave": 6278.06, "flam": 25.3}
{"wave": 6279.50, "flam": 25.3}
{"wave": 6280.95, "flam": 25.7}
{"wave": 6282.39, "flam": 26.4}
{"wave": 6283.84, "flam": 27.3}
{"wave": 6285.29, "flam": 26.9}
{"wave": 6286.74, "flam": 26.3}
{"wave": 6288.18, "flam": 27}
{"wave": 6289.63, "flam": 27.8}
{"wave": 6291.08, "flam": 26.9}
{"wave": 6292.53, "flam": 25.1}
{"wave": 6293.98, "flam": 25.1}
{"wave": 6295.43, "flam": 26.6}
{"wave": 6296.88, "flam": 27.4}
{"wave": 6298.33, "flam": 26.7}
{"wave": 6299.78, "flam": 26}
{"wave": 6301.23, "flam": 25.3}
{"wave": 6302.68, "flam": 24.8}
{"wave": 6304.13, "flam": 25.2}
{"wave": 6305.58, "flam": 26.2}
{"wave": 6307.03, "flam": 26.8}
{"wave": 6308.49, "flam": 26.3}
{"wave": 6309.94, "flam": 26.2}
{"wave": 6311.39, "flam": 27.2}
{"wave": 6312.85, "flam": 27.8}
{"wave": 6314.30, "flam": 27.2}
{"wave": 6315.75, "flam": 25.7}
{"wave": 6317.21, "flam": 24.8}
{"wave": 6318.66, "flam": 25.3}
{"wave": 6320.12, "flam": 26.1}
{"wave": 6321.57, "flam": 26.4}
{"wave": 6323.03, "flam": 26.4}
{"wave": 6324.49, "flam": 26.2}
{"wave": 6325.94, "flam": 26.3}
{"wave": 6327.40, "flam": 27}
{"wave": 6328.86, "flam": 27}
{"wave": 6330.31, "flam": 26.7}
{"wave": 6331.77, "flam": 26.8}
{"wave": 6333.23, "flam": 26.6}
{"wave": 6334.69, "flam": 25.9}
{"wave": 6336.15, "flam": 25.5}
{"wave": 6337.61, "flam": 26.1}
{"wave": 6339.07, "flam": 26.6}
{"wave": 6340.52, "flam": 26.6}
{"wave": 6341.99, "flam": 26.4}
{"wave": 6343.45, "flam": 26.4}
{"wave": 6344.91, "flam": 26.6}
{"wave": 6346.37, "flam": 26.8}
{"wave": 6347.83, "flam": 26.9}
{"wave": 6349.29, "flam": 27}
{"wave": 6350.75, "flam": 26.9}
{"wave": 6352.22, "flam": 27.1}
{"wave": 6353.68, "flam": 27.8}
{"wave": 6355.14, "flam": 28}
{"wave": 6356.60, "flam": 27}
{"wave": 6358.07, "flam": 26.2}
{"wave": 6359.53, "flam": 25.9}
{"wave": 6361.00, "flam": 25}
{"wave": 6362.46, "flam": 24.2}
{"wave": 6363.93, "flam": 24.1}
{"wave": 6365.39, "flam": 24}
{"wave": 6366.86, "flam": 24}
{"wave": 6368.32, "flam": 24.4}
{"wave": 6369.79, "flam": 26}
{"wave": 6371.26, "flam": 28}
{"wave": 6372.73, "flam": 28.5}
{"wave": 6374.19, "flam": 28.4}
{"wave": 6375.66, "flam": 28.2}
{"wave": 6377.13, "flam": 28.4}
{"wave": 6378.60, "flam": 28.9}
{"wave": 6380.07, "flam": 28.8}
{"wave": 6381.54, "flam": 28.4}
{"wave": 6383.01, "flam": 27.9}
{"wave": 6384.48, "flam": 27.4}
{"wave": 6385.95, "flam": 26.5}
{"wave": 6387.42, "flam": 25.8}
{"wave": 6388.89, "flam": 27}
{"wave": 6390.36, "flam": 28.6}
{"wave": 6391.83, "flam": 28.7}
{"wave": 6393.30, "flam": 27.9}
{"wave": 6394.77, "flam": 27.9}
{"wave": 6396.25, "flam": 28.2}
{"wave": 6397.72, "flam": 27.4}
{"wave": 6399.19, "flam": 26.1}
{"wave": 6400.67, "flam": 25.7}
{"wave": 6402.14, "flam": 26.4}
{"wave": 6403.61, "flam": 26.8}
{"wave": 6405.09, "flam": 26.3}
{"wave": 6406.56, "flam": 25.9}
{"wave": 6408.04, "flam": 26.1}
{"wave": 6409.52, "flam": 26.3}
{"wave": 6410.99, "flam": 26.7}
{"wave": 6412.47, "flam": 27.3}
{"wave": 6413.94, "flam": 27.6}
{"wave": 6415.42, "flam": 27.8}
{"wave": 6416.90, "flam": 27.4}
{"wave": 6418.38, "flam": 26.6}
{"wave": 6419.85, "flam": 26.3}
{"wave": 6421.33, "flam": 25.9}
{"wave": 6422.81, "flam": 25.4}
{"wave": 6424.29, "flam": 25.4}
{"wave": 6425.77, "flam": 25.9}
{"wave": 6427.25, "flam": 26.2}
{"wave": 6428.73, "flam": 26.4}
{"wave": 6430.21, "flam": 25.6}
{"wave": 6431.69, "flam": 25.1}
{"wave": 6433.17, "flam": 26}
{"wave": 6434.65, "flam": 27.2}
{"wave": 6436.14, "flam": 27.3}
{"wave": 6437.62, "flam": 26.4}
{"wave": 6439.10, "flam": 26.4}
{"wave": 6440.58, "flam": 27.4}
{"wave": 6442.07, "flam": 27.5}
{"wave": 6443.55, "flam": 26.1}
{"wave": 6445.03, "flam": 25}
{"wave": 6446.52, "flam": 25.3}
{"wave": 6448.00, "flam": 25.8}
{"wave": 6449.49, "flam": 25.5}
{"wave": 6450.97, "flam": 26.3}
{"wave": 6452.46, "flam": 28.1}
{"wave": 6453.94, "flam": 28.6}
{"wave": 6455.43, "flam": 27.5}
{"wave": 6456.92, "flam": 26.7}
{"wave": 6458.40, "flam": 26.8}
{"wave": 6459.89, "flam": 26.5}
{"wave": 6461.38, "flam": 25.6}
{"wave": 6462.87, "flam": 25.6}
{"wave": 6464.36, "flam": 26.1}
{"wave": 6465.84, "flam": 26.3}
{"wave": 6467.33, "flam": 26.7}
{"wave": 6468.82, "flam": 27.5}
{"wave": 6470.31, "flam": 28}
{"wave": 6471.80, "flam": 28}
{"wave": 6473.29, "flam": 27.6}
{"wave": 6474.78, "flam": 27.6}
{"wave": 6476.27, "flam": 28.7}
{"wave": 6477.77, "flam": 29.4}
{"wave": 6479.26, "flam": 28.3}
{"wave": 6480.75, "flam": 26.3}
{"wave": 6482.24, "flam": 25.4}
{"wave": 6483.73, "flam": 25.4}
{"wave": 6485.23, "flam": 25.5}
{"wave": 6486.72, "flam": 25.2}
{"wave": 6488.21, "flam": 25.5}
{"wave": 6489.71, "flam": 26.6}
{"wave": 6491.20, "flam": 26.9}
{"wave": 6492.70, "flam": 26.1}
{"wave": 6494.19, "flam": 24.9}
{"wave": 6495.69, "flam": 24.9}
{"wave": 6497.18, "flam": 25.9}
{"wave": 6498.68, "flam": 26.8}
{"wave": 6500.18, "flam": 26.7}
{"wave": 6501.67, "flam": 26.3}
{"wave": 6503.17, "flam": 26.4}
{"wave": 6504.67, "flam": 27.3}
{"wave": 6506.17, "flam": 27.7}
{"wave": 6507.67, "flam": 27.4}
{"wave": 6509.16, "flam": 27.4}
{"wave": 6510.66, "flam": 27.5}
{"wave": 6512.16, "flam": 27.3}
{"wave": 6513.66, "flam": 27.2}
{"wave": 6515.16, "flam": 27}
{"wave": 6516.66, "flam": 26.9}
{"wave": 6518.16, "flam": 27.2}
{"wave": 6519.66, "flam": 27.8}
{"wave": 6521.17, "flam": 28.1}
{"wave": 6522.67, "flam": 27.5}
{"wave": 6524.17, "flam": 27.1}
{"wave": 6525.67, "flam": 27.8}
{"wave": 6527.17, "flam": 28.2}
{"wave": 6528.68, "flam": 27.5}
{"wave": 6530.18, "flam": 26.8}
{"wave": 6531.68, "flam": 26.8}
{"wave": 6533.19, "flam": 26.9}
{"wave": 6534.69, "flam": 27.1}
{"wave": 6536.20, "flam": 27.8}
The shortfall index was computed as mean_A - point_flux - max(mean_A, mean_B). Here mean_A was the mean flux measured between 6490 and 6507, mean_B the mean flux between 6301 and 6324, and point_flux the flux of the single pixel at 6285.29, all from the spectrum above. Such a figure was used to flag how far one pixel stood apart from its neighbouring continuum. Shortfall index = -26.9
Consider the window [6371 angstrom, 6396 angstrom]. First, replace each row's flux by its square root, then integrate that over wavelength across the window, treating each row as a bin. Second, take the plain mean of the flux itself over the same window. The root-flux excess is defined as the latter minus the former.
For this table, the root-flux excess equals -104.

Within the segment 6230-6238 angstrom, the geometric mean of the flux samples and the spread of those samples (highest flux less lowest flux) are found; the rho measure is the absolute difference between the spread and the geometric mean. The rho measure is 23.8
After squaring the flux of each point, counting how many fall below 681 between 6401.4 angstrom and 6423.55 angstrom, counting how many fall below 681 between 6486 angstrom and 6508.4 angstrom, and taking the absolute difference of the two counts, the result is 2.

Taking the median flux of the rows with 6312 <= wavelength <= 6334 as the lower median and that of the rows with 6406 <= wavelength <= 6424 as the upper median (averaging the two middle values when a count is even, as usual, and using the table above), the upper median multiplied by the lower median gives 698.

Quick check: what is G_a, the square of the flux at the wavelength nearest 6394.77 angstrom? 778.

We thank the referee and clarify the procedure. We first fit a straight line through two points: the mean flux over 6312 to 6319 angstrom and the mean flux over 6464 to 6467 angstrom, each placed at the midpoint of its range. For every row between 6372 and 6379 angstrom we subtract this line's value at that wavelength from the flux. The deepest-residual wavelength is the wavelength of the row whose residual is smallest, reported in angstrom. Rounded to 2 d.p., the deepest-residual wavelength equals 6375.66 angstrom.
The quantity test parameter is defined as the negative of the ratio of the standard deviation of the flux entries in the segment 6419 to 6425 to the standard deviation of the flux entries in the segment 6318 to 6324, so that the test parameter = -0.84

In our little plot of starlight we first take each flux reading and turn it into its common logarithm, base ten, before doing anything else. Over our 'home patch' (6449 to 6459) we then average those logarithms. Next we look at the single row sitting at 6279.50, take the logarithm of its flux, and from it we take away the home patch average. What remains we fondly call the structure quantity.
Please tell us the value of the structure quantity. -0.03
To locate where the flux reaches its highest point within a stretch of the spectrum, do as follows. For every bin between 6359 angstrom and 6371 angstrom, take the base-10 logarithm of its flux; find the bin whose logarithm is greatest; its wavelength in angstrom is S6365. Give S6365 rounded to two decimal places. 6369.79 angstrom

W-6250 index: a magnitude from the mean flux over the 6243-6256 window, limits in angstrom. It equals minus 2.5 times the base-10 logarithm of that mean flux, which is -3.52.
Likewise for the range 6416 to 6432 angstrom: -3.54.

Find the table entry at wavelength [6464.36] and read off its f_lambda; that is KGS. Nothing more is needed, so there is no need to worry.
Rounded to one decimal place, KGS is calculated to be 26.1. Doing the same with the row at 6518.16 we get 27.2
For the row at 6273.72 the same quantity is 29.0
